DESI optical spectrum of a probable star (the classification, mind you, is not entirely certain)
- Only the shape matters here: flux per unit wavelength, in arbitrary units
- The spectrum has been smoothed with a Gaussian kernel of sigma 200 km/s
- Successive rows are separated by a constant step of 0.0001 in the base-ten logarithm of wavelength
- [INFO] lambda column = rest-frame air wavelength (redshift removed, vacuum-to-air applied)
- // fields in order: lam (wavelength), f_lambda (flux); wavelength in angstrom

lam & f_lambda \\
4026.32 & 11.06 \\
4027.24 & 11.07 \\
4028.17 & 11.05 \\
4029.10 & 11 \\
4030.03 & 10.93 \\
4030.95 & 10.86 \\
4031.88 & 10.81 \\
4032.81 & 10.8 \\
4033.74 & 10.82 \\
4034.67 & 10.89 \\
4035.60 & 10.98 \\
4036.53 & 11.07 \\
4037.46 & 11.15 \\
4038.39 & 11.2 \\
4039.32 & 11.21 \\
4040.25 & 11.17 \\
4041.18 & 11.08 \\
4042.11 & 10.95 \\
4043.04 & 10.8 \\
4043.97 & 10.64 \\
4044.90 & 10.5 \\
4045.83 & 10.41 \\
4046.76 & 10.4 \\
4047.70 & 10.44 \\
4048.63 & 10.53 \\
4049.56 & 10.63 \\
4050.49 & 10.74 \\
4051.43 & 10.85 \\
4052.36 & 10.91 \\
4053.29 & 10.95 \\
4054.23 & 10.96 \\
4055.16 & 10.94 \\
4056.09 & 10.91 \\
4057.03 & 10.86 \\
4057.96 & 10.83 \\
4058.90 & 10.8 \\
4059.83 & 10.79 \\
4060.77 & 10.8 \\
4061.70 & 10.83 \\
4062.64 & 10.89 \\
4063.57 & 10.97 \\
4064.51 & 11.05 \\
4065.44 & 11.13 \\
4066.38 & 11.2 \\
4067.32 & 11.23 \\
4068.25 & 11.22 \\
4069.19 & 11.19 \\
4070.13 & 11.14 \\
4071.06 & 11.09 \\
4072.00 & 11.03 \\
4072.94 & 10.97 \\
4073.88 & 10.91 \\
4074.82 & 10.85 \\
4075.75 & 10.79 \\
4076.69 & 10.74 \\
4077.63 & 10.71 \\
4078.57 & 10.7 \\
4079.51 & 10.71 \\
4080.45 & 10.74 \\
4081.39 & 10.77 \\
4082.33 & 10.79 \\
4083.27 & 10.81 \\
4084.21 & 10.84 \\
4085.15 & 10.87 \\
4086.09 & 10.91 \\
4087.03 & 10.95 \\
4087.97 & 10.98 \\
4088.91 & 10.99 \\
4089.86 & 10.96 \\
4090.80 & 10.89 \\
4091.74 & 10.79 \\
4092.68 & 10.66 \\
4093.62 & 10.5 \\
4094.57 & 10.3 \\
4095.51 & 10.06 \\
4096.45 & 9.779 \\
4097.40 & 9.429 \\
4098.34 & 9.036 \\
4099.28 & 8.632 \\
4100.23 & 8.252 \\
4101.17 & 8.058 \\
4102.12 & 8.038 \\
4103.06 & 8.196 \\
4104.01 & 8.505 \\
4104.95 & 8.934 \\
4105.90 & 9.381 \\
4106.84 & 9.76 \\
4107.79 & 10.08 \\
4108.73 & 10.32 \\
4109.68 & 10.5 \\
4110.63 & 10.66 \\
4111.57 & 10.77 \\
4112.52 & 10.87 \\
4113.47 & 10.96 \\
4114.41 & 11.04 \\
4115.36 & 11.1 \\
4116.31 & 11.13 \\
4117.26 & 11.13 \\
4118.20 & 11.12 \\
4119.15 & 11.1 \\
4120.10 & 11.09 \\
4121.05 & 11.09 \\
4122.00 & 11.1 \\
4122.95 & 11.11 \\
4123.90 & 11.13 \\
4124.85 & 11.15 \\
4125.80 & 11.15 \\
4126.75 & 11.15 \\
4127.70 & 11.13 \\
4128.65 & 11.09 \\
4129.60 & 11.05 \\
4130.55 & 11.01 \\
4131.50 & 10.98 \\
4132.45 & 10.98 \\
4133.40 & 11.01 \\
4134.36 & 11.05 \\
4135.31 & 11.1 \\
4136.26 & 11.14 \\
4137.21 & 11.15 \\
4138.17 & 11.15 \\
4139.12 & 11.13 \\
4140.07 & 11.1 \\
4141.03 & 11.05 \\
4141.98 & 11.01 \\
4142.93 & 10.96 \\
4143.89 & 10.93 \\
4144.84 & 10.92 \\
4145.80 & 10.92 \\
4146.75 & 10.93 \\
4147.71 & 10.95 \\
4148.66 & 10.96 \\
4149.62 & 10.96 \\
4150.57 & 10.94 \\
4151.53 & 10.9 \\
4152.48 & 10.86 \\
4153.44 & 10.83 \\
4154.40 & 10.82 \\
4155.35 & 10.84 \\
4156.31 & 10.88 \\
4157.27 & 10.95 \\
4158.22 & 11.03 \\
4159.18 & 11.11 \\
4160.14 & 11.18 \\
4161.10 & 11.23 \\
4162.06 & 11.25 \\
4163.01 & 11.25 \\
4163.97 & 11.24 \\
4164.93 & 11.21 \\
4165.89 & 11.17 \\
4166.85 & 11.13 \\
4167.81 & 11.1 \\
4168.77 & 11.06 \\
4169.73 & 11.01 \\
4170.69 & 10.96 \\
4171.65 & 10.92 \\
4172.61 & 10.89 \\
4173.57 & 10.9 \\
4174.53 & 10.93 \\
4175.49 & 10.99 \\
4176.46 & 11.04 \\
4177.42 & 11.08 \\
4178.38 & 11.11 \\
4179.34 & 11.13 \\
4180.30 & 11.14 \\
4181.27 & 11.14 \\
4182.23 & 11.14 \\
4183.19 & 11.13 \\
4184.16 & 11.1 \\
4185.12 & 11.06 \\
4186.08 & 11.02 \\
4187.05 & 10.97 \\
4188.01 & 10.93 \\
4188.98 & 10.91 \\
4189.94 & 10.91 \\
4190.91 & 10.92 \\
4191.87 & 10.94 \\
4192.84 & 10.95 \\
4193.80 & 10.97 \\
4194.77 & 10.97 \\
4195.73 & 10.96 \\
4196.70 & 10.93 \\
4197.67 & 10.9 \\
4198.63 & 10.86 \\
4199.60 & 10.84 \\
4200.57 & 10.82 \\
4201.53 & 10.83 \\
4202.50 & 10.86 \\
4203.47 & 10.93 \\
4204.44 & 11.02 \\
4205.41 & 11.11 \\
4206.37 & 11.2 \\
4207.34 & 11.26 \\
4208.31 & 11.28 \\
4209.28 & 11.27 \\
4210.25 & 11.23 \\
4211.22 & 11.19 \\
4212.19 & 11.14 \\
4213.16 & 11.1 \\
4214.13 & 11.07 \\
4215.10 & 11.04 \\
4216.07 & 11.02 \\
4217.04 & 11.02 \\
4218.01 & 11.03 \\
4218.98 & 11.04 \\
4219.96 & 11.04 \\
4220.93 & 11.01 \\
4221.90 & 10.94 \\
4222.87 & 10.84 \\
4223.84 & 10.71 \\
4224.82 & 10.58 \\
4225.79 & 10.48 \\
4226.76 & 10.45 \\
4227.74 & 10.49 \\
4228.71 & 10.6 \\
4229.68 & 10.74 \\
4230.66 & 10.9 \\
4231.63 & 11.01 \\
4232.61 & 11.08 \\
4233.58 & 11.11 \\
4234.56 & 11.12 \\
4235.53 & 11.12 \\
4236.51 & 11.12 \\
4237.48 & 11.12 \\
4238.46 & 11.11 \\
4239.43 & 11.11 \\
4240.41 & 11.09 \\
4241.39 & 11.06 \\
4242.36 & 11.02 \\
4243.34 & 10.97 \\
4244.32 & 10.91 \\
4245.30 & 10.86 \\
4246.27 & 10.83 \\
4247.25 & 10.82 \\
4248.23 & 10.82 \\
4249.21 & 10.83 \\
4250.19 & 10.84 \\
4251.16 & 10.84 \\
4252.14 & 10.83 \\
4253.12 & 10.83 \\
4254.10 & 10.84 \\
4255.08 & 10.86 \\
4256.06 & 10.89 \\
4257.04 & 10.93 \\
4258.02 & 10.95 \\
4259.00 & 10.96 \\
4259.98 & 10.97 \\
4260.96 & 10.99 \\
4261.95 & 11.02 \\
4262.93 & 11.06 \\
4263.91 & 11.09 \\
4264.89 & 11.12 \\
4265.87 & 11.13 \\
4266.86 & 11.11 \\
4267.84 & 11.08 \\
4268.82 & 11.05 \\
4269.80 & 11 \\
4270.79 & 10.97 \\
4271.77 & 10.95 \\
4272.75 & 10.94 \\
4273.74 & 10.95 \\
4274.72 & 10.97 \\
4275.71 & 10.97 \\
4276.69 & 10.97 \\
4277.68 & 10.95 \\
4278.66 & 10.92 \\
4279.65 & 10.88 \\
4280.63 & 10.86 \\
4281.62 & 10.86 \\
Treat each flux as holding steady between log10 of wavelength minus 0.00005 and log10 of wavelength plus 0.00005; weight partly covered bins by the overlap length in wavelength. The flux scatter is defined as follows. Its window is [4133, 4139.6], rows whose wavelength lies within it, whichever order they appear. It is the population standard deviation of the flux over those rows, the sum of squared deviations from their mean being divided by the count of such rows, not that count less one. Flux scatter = 0.05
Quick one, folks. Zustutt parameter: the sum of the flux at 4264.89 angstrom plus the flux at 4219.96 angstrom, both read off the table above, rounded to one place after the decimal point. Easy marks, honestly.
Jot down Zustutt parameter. 22.2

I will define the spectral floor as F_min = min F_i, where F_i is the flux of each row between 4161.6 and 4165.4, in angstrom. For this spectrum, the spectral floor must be 11.21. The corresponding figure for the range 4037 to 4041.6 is 11.08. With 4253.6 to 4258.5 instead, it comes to 10.84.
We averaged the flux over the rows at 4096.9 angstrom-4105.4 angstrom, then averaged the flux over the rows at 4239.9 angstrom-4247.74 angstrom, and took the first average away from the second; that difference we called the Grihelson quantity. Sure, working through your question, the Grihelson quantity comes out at 2.4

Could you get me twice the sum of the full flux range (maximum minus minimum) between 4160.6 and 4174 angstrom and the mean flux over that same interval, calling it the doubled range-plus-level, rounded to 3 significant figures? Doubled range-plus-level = 22.9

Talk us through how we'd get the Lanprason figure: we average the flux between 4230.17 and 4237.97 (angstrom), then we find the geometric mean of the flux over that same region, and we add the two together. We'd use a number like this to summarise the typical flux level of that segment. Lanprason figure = 22.1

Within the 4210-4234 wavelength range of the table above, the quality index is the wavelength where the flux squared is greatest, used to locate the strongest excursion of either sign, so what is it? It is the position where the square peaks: 4210.25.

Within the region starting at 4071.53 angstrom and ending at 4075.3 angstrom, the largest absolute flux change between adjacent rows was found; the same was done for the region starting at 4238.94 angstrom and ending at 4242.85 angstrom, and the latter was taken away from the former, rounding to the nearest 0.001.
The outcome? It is 0.020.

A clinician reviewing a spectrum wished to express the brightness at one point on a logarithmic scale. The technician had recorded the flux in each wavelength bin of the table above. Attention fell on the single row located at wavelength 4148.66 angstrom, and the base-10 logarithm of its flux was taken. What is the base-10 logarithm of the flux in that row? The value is 1.04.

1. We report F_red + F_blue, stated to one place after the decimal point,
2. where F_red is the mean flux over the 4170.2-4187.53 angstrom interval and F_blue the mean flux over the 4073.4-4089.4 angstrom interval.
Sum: 21.9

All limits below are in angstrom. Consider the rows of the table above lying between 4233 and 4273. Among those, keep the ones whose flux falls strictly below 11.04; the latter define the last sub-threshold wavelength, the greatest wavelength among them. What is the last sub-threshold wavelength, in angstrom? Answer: 4272.75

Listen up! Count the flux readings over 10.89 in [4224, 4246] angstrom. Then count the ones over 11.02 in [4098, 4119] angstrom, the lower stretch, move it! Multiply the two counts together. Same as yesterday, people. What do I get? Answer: 75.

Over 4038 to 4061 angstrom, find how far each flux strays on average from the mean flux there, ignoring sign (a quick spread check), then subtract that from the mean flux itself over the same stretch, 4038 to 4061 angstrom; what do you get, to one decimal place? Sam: 10.6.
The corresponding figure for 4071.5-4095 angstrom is 10.7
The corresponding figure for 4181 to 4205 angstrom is 10.9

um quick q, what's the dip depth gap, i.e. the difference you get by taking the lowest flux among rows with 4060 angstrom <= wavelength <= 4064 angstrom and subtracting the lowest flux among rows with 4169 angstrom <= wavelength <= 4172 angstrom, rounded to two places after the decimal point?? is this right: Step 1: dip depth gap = -0.12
